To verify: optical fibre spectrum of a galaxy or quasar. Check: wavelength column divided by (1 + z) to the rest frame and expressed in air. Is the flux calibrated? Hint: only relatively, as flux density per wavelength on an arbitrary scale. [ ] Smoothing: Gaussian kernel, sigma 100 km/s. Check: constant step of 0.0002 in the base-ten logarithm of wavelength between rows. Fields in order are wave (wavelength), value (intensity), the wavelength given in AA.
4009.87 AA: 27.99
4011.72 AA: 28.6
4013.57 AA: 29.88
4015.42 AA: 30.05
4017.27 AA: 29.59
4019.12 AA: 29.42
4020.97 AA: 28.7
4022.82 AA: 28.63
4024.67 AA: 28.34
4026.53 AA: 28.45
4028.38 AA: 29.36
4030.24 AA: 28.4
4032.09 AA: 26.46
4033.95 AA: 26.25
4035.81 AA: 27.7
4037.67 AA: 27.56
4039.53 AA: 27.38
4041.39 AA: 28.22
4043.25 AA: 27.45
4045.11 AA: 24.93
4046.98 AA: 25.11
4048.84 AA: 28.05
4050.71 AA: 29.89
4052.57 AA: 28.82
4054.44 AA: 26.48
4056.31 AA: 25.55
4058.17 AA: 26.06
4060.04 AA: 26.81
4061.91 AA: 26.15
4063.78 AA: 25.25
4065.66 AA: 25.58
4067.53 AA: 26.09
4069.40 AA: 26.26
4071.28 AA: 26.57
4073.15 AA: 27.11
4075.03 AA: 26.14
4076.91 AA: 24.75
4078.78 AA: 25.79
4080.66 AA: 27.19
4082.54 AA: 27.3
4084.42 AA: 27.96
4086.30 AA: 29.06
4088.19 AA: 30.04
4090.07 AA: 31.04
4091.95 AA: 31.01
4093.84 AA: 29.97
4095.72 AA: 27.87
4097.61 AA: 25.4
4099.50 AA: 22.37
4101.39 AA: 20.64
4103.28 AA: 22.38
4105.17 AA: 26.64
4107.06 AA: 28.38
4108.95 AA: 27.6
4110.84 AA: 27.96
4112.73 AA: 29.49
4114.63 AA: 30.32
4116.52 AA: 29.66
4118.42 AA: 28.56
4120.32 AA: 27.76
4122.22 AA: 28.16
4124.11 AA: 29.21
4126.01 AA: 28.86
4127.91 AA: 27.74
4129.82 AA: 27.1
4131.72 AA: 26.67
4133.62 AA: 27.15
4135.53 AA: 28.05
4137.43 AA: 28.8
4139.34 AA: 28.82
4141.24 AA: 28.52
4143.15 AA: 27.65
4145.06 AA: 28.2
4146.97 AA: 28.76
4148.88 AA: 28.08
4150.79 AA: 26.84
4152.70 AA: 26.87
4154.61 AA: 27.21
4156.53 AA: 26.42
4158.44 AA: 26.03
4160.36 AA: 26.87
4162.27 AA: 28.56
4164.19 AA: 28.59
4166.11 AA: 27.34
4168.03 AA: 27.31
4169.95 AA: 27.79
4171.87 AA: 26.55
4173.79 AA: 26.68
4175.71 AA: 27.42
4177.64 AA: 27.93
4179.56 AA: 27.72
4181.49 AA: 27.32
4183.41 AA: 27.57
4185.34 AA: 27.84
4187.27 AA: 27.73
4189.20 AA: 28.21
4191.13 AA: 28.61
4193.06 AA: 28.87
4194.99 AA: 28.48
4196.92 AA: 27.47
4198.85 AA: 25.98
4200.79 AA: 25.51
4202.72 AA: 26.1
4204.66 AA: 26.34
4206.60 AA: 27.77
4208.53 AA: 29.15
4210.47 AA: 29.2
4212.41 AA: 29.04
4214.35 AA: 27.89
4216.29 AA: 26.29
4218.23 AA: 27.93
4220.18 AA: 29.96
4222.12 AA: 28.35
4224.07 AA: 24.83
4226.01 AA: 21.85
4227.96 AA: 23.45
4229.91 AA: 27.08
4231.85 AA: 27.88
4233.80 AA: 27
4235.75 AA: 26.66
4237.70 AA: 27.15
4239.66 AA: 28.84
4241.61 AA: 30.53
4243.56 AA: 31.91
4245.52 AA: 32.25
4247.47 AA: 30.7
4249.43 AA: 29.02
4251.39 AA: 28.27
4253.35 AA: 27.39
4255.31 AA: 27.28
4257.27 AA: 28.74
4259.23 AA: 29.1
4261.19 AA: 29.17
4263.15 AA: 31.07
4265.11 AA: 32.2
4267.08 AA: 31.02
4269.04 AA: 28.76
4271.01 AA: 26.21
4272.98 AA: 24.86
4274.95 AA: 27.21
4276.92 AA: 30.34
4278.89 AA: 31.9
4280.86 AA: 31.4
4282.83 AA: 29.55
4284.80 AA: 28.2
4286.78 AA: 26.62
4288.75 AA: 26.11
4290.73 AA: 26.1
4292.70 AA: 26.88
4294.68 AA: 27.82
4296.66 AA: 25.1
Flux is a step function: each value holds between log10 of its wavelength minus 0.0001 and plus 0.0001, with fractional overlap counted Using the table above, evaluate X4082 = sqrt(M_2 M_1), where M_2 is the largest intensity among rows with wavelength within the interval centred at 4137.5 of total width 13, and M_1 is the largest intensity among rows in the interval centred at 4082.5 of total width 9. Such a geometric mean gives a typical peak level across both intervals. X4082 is 28.9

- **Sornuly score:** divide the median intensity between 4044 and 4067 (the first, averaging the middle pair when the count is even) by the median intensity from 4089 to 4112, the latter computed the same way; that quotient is 0.94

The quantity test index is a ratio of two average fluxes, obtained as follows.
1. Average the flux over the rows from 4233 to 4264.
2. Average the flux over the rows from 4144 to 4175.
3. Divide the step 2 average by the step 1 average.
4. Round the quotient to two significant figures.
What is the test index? 0.94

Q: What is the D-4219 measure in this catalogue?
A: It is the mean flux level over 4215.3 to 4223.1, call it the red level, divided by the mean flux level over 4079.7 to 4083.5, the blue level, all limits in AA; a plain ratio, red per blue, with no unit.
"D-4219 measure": 1.03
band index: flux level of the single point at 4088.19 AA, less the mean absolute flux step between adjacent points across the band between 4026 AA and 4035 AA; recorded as 29.0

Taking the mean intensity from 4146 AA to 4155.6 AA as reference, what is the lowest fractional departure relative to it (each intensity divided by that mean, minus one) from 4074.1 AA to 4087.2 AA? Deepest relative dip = -0.10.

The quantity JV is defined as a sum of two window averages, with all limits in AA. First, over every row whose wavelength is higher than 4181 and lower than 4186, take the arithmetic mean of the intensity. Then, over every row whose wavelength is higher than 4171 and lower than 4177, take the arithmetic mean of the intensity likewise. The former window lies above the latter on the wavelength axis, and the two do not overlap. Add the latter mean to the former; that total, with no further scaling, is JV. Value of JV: 54.5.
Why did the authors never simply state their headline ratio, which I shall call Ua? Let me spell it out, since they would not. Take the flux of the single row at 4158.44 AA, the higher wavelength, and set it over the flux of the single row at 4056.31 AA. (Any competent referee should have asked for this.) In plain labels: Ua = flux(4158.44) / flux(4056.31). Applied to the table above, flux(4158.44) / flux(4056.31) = 1.02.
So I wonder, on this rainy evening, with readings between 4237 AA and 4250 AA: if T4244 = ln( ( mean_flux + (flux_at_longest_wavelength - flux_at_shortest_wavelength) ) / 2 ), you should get 2.77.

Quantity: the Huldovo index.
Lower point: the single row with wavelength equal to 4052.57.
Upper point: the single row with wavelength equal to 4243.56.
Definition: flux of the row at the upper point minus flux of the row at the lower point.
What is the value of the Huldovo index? 3.1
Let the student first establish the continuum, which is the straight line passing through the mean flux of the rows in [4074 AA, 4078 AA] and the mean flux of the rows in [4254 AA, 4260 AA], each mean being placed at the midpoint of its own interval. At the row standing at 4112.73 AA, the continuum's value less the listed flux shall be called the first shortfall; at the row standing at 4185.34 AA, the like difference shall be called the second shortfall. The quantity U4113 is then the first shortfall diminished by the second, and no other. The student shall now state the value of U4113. -2.8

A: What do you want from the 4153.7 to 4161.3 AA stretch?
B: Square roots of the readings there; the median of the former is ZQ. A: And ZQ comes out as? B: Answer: 5.16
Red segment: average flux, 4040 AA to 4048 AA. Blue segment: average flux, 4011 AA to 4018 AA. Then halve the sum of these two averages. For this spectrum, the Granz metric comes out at 28.0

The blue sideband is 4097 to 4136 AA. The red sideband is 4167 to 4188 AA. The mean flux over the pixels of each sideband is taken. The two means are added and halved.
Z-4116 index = 27.3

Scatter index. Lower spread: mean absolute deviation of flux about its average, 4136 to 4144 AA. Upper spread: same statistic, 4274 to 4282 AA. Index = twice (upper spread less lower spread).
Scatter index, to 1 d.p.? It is 2.2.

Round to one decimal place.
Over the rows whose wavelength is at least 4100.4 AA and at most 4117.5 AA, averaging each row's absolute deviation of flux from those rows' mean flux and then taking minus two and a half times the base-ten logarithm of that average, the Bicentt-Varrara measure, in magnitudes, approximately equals -1.0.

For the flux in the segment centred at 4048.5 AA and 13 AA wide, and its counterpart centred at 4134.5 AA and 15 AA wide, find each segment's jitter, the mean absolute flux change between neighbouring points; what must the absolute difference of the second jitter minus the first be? 1.3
